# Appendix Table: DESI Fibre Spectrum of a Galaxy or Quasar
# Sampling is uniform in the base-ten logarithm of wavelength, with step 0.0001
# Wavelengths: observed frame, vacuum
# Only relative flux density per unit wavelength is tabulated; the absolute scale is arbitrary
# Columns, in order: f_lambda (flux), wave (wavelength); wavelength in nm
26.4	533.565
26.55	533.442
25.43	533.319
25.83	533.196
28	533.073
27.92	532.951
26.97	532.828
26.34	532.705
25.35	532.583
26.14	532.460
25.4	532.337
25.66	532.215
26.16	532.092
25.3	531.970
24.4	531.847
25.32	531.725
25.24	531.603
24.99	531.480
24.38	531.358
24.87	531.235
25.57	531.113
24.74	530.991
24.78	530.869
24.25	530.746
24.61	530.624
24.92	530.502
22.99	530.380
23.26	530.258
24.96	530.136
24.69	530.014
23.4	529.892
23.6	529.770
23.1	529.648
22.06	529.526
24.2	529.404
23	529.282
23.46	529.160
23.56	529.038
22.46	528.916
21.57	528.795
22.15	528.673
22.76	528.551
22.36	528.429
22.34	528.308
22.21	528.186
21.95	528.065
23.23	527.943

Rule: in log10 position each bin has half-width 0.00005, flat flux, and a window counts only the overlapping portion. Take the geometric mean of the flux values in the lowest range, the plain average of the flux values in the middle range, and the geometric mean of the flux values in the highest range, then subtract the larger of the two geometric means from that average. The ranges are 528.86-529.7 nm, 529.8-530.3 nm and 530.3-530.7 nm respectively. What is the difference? -0.1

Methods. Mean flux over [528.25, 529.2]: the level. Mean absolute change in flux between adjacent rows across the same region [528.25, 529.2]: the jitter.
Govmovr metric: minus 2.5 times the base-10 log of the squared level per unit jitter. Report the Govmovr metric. -7.46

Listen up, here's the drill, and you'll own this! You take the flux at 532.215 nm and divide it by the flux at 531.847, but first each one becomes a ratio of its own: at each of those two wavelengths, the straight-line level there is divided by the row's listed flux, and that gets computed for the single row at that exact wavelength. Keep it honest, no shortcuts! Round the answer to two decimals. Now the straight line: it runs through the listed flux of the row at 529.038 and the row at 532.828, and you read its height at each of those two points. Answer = 0.96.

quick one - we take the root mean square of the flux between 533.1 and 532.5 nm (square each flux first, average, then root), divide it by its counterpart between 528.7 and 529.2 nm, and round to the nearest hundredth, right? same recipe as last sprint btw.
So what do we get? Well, 1.18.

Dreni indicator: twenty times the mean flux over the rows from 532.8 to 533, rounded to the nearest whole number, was 549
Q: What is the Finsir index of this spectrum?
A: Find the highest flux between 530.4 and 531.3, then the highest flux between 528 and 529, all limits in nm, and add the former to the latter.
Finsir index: 48.3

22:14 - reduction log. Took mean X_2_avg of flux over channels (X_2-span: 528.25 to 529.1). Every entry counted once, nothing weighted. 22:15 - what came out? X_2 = 22.5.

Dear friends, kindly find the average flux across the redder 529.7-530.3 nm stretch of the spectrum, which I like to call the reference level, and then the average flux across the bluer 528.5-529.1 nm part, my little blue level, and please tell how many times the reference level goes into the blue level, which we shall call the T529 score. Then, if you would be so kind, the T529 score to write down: 0.94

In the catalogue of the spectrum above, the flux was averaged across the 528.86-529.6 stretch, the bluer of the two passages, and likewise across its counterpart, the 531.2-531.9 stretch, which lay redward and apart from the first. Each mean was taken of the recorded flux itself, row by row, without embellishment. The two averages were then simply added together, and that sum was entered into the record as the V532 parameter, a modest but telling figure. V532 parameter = 48.0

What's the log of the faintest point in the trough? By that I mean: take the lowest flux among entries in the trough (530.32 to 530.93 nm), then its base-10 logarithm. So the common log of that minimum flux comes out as 1.362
